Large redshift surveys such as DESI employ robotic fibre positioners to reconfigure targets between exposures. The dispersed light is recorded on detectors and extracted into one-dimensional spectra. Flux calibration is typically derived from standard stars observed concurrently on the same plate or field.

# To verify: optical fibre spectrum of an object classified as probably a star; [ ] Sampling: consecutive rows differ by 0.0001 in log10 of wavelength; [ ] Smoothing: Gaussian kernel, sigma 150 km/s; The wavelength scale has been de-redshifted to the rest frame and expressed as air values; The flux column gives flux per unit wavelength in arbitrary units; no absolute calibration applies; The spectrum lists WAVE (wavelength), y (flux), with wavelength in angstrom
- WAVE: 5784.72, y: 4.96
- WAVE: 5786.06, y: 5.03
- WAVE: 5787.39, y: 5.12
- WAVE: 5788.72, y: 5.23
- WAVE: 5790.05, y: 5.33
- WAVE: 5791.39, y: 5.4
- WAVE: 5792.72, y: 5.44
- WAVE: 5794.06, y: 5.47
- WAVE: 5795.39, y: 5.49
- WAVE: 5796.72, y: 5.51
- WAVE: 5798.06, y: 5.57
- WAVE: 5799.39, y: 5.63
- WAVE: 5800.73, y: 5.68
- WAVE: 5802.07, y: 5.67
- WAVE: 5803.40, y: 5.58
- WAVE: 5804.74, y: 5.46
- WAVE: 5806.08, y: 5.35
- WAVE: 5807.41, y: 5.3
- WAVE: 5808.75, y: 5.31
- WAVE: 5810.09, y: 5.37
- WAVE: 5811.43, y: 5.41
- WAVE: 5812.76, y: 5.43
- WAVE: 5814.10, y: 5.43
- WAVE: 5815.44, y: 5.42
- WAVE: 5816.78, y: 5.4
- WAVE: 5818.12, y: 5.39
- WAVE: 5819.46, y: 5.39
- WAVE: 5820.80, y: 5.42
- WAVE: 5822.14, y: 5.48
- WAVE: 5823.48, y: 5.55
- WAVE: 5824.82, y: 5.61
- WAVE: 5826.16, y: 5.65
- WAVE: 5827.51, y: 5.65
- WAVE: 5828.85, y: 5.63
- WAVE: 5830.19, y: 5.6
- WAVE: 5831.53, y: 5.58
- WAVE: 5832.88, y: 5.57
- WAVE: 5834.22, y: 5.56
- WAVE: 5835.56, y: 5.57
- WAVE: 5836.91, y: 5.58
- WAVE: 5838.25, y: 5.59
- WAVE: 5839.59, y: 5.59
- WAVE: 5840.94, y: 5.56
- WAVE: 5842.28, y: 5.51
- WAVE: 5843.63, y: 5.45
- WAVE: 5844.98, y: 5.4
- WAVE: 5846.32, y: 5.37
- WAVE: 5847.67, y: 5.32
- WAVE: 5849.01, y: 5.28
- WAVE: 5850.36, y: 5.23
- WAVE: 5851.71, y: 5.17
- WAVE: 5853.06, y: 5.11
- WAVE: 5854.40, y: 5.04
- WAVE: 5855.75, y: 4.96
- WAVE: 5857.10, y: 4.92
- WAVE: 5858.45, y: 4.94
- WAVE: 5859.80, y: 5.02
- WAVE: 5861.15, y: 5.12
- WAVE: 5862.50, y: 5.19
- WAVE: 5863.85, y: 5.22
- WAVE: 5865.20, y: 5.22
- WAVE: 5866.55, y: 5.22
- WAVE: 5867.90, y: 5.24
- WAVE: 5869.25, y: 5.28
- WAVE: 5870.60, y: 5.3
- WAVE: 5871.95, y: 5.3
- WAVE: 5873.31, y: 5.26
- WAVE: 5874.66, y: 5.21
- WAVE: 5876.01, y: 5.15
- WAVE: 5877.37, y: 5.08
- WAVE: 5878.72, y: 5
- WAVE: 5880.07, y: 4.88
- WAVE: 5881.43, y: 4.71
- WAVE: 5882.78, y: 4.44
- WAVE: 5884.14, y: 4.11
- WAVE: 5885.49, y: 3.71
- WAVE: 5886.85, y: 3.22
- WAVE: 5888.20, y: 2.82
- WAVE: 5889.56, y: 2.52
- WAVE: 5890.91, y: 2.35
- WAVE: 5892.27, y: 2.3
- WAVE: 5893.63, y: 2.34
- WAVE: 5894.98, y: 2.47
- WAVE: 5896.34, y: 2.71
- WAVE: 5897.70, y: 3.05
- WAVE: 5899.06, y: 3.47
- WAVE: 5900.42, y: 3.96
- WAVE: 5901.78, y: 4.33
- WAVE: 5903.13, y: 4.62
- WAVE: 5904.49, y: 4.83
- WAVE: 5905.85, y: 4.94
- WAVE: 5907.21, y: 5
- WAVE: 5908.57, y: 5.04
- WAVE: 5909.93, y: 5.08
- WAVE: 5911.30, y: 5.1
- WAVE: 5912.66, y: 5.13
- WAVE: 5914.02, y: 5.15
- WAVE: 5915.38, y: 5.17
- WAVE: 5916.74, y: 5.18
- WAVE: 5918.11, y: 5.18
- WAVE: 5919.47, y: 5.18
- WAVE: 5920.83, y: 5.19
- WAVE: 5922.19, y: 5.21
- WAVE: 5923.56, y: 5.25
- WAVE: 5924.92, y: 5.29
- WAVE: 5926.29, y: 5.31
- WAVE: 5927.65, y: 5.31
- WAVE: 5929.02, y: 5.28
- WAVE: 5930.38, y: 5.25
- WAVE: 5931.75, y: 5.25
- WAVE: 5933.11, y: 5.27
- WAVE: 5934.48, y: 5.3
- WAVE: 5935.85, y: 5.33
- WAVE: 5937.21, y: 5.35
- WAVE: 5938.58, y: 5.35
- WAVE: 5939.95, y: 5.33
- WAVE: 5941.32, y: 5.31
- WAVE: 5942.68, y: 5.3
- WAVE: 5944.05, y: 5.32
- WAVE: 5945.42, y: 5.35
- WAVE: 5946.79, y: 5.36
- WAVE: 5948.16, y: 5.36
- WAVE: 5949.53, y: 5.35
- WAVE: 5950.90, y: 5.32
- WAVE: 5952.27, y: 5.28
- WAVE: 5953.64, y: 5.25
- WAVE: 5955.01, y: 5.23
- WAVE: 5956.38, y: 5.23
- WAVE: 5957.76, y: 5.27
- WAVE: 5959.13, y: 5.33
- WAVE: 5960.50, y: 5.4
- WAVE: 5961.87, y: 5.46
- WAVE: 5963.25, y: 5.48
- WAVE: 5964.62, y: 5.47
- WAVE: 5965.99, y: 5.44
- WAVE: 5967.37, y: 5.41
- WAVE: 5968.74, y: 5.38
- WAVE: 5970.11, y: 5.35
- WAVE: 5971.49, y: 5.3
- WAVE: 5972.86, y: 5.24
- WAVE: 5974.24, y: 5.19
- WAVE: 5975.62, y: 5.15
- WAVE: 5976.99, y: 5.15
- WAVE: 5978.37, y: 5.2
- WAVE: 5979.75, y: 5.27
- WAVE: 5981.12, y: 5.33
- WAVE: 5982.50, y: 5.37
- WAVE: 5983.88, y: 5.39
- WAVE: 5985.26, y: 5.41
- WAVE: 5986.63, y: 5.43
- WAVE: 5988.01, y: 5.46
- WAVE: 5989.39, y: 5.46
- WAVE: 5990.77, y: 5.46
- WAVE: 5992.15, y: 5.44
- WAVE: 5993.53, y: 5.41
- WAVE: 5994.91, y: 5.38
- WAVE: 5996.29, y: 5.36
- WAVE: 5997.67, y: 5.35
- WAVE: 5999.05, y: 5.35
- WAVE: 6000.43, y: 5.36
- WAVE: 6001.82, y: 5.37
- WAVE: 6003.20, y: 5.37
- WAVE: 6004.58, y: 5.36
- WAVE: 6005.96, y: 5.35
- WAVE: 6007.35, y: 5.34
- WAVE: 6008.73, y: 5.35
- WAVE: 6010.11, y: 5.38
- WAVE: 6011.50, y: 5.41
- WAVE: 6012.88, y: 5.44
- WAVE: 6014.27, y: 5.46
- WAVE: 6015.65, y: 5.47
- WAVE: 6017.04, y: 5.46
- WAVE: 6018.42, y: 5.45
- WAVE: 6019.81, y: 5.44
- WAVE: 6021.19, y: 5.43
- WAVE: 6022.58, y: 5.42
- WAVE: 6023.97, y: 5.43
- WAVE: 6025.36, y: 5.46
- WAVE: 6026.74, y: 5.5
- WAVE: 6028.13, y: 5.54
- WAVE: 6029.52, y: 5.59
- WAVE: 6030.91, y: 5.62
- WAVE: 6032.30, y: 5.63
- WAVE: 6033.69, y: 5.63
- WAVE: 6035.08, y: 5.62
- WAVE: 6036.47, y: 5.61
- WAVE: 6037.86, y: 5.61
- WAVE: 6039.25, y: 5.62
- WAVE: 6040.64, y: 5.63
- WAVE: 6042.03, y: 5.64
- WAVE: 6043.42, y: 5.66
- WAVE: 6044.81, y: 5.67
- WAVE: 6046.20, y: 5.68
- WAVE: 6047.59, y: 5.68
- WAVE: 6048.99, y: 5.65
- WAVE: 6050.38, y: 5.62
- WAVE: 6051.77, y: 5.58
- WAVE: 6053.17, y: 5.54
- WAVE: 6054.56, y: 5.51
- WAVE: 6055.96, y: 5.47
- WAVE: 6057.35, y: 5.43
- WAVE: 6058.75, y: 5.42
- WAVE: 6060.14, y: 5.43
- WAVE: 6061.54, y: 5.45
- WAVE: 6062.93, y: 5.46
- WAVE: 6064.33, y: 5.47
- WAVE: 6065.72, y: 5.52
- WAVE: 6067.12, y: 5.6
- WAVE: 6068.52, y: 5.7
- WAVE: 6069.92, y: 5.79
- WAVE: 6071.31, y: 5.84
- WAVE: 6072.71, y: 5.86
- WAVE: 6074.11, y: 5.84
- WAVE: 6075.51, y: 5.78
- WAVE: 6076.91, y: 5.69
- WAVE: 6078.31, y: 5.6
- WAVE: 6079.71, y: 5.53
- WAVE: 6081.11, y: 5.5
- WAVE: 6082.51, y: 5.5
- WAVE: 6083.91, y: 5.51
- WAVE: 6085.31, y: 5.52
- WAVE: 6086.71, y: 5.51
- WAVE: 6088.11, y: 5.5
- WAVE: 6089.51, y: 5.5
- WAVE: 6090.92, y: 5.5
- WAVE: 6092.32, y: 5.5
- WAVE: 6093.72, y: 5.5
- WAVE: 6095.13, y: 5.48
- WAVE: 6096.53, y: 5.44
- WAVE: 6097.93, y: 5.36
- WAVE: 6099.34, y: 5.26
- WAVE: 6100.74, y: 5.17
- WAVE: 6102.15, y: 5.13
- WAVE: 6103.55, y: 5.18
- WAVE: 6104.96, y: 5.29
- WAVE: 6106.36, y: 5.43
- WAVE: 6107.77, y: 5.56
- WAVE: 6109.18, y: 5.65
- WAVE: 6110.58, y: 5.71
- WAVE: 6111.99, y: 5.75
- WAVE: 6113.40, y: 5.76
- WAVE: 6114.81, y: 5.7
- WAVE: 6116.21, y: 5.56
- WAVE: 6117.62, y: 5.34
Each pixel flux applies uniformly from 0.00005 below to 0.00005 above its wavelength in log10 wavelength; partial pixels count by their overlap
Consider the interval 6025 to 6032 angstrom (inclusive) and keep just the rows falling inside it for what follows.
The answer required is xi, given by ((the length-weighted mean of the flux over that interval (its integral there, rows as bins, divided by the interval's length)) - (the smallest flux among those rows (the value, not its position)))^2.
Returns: 0.008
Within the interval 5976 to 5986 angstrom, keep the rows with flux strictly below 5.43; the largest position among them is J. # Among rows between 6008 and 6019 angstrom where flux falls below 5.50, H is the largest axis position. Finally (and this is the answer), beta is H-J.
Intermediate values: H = 6018.42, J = 5985.26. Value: 33.2 angstrom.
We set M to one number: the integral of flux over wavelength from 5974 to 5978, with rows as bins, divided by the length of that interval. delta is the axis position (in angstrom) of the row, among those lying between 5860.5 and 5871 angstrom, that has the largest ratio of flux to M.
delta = 5870.60 angstrom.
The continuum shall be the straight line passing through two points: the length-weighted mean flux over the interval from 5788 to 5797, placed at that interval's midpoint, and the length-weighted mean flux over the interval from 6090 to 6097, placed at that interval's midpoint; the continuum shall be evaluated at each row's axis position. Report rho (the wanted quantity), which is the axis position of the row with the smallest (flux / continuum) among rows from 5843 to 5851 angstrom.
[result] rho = 5850.36 angstrom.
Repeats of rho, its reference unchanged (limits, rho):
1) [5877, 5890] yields 5889.56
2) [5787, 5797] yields 5787.39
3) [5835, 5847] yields 5846.32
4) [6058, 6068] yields 6058.75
